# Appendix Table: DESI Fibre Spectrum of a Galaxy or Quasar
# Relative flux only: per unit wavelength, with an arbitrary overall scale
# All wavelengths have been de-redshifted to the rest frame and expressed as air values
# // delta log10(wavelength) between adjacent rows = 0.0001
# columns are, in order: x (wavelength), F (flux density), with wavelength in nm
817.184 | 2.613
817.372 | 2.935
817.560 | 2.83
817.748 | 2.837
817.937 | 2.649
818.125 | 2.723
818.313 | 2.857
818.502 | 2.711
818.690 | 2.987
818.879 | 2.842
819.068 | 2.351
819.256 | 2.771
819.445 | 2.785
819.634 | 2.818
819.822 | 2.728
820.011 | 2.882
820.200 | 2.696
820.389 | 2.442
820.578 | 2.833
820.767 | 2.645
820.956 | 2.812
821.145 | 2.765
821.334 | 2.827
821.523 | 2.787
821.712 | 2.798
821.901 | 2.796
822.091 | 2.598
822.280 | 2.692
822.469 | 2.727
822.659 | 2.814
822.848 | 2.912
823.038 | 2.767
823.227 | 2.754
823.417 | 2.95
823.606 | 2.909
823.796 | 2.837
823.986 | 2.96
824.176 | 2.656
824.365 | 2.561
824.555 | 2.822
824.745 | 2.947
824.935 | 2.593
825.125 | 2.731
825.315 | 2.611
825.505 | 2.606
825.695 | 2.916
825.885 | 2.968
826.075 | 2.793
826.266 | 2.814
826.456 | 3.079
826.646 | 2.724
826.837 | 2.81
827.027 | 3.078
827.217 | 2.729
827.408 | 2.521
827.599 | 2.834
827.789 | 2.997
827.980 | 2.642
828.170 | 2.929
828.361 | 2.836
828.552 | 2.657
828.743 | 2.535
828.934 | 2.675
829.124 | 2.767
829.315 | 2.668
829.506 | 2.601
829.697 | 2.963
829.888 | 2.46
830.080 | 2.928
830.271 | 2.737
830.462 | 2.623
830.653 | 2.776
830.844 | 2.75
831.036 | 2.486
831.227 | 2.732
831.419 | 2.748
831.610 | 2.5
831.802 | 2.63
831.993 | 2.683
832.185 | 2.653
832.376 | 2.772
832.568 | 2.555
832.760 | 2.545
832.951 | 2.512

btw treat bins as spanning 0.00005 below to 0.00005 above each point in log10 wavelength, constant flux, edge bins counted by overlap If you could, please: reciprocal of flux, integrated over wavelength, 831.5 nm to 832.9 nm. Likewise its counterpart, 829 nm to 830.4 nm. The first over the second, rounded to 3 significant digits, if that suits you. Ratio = 1.04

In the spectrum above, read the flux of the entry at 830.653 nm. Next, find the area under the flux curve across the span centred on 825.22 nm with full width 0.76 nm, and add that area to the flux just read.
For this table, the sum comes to 4.78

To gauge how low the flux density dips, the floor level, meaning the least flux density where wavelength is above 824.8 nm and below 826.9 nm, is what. 2.593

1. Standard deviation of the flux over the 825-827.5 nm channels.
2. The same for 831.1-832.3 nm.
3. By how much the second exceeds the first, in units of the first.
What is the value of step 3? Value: -0.5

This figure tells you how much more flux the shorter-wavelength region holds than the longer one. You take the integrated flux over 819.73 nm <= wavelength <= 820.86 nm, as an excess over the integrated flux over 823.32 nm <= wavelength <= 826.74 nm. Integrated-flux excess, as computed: -7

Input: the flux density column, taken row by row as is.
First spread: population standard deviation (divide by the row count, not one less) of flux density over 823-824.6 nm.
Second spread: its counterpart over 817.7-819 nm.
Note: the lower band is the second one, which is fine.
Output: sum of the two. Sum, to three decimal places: 0.232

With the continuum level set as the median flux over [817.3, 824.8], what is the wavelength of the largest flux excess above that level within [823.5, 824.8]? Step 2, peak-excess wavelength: 823.986 nm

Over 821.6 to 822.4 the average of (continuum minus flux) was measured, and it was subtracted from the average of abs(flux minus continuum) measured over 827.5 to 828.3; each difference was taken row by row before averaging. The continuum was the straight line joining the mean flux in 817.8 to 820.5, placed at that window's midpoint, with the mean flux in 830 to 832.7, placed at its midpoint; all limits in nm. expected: 0.18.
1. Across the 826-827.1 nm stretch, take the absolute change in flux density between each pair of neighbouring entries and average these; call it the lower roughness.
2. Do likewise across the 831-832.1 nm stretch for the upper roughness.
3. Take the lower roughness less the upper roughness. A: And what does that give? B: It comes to 0.06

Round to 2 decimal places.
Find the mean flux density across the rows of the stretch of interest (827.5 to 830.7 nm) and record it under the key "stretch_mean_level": 2.74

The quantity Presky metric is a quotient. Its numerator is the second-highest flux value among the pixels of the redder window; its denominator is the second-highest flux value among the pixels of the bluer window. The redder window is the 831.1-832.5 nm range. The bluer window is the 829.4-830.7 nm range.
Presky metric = 0.94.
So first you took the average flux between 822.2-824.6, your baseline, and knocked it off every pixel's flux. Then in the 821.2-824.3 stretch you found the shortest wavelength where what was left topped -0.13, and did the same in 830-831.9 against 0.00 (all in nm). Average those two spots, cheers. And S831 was 825.71 nm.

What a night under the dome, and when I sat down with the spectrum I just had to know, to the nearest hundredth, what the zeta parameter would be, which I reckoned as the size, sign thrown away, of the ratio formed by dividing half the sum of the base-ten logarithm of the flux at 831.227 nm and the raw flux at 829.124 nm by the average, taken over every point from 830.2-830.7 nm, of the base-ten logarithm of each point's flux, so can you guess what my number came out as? 3.70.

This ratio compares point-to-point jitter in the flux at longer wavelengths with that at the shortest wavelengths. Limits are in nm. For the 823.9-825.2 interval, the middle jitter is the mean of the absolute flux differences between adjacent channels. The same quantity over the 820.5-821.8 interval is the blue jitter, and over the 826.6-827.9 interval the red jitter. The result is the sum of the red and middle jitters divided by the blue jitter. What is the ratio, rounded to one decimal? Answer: 5.2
